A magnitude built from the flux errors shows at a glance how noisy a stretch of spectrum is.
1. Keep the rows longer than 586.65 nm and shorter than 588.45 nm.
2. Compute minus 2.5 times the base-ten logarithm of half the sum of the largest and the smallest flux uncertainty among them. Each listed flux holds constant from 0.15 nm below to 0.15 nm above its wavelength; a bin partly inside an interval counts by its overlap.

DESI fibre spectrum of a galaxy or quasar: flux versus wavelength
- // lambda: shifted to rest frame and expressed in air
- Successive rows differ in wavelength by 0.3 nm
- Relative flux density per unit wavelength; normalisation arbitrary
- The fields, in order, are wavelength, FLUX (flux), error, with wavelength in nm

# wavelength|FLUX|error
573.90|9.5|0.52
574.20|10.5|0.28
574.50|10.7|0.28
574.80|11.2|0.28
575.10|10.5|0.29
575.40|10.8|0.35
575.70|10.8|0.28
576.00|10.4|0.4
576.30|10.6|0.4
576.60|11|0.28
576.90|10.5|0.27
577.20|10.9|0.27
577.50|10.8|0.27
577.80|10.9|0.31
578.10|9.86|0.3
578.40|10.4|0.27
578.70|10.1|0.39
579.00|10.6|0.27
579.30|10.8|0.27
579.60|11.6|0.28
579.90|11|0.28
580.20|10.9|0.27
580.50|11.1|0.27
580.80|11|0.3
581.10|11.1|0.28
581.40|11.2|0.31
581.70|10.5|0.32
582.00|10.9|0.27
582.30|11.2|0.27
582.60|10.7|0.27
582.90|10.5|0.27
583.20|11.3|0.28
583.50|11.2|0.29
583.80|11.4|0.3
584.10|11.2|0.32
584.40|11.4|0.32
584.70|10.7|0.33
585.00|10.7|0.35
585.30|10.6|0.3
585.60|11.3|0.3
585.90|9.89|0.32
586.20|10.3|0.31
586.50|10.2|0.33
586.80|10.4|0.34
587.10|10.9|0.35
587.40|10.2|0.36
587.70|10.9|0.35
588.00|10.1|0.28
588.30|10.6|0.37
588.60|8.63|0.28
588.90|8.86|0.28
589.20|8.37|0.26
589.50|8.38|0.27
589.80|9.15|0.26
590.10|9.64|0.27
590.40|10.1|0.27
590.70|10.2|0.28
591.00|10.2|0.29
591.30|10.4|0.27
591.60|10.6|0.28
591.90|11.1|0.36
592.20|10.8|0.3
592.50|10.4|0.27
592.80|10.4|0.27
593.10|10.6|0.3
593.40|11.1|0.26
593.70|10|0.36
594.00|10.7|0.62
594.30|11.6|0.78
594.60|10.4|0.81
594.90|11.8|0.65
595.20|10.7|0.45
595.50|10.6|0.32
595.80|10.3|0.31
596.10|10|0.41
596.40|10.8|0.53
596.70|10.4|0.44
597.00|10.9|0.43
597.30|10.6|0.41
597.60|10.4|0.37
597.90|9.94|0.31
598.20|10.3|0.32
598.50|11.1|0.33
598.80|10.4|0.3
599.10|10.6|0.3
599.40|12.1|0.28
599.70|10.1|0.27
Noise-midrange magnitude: 1.22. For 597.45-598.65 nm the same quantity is 1.17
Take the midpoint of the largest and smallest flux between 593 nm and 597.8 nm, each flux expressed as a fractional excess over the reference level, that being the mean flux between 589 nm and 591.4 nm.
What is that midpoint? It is 0.14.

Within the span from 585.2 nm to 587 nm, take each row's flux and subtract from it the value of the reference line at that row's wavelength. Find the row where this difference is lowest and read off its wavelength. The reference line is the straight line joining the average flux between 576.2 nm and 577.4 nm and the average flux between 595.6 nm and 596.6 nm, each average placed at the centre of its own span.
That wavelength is 585.90 nm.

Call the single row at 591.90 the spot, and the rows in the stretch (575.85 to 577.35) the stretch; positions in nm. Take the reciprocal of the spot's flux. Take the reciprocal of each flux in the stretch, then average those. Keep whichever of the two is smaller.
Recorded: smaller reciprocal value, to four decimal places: 0.0901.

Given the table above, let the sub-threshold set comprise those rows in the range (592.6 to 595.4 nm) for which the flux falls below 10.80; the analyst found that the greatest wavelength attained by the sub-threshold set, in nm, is 595.20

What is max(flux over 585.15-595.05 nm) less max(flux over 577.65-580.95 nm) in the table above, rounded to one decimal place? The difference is 0.2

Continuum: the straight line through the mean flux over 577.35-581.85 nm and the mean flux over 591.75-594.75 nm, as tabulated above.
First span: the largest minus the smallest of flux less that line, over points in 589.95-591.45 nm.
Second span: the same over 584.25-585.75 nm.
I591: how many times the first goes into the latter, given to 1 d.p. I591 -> 1.0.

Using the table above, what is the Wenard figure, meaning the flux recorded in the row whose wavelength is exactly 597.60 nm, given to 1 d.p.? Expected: 10.4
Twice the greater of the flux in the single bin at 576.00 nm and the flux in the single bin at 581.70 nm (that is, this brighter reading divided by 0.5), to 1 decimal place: 21.0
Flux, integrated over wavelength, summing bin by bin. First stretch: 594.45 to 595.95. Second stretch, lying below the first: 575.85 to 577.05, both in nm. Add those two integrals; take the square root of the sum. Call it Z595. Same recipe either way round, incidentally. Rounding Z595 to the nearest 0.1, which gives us 5.4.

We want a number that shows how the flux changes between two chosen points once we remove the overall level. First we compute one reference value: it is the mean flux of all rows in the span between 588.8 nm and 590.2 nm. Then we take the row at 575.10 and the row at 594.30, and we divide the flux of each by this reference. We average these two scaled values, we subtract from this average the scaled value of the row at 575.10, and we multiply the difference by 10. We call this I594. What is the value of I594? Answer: 0.6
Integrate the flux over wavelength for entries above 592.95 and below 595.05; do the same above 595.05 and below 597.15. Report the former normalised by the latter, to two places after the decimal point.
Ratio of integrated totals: 1.03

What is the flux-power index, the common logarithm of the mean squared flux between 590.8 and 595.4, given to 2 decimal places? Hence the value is 2.06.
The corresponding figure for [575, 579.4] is 2.05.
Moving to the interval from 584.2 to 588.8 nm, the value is 2.04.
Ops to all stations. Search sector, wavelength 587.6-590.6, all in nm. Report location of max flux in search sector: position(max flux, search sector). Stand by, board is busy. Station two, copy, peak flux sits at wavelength 587.70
